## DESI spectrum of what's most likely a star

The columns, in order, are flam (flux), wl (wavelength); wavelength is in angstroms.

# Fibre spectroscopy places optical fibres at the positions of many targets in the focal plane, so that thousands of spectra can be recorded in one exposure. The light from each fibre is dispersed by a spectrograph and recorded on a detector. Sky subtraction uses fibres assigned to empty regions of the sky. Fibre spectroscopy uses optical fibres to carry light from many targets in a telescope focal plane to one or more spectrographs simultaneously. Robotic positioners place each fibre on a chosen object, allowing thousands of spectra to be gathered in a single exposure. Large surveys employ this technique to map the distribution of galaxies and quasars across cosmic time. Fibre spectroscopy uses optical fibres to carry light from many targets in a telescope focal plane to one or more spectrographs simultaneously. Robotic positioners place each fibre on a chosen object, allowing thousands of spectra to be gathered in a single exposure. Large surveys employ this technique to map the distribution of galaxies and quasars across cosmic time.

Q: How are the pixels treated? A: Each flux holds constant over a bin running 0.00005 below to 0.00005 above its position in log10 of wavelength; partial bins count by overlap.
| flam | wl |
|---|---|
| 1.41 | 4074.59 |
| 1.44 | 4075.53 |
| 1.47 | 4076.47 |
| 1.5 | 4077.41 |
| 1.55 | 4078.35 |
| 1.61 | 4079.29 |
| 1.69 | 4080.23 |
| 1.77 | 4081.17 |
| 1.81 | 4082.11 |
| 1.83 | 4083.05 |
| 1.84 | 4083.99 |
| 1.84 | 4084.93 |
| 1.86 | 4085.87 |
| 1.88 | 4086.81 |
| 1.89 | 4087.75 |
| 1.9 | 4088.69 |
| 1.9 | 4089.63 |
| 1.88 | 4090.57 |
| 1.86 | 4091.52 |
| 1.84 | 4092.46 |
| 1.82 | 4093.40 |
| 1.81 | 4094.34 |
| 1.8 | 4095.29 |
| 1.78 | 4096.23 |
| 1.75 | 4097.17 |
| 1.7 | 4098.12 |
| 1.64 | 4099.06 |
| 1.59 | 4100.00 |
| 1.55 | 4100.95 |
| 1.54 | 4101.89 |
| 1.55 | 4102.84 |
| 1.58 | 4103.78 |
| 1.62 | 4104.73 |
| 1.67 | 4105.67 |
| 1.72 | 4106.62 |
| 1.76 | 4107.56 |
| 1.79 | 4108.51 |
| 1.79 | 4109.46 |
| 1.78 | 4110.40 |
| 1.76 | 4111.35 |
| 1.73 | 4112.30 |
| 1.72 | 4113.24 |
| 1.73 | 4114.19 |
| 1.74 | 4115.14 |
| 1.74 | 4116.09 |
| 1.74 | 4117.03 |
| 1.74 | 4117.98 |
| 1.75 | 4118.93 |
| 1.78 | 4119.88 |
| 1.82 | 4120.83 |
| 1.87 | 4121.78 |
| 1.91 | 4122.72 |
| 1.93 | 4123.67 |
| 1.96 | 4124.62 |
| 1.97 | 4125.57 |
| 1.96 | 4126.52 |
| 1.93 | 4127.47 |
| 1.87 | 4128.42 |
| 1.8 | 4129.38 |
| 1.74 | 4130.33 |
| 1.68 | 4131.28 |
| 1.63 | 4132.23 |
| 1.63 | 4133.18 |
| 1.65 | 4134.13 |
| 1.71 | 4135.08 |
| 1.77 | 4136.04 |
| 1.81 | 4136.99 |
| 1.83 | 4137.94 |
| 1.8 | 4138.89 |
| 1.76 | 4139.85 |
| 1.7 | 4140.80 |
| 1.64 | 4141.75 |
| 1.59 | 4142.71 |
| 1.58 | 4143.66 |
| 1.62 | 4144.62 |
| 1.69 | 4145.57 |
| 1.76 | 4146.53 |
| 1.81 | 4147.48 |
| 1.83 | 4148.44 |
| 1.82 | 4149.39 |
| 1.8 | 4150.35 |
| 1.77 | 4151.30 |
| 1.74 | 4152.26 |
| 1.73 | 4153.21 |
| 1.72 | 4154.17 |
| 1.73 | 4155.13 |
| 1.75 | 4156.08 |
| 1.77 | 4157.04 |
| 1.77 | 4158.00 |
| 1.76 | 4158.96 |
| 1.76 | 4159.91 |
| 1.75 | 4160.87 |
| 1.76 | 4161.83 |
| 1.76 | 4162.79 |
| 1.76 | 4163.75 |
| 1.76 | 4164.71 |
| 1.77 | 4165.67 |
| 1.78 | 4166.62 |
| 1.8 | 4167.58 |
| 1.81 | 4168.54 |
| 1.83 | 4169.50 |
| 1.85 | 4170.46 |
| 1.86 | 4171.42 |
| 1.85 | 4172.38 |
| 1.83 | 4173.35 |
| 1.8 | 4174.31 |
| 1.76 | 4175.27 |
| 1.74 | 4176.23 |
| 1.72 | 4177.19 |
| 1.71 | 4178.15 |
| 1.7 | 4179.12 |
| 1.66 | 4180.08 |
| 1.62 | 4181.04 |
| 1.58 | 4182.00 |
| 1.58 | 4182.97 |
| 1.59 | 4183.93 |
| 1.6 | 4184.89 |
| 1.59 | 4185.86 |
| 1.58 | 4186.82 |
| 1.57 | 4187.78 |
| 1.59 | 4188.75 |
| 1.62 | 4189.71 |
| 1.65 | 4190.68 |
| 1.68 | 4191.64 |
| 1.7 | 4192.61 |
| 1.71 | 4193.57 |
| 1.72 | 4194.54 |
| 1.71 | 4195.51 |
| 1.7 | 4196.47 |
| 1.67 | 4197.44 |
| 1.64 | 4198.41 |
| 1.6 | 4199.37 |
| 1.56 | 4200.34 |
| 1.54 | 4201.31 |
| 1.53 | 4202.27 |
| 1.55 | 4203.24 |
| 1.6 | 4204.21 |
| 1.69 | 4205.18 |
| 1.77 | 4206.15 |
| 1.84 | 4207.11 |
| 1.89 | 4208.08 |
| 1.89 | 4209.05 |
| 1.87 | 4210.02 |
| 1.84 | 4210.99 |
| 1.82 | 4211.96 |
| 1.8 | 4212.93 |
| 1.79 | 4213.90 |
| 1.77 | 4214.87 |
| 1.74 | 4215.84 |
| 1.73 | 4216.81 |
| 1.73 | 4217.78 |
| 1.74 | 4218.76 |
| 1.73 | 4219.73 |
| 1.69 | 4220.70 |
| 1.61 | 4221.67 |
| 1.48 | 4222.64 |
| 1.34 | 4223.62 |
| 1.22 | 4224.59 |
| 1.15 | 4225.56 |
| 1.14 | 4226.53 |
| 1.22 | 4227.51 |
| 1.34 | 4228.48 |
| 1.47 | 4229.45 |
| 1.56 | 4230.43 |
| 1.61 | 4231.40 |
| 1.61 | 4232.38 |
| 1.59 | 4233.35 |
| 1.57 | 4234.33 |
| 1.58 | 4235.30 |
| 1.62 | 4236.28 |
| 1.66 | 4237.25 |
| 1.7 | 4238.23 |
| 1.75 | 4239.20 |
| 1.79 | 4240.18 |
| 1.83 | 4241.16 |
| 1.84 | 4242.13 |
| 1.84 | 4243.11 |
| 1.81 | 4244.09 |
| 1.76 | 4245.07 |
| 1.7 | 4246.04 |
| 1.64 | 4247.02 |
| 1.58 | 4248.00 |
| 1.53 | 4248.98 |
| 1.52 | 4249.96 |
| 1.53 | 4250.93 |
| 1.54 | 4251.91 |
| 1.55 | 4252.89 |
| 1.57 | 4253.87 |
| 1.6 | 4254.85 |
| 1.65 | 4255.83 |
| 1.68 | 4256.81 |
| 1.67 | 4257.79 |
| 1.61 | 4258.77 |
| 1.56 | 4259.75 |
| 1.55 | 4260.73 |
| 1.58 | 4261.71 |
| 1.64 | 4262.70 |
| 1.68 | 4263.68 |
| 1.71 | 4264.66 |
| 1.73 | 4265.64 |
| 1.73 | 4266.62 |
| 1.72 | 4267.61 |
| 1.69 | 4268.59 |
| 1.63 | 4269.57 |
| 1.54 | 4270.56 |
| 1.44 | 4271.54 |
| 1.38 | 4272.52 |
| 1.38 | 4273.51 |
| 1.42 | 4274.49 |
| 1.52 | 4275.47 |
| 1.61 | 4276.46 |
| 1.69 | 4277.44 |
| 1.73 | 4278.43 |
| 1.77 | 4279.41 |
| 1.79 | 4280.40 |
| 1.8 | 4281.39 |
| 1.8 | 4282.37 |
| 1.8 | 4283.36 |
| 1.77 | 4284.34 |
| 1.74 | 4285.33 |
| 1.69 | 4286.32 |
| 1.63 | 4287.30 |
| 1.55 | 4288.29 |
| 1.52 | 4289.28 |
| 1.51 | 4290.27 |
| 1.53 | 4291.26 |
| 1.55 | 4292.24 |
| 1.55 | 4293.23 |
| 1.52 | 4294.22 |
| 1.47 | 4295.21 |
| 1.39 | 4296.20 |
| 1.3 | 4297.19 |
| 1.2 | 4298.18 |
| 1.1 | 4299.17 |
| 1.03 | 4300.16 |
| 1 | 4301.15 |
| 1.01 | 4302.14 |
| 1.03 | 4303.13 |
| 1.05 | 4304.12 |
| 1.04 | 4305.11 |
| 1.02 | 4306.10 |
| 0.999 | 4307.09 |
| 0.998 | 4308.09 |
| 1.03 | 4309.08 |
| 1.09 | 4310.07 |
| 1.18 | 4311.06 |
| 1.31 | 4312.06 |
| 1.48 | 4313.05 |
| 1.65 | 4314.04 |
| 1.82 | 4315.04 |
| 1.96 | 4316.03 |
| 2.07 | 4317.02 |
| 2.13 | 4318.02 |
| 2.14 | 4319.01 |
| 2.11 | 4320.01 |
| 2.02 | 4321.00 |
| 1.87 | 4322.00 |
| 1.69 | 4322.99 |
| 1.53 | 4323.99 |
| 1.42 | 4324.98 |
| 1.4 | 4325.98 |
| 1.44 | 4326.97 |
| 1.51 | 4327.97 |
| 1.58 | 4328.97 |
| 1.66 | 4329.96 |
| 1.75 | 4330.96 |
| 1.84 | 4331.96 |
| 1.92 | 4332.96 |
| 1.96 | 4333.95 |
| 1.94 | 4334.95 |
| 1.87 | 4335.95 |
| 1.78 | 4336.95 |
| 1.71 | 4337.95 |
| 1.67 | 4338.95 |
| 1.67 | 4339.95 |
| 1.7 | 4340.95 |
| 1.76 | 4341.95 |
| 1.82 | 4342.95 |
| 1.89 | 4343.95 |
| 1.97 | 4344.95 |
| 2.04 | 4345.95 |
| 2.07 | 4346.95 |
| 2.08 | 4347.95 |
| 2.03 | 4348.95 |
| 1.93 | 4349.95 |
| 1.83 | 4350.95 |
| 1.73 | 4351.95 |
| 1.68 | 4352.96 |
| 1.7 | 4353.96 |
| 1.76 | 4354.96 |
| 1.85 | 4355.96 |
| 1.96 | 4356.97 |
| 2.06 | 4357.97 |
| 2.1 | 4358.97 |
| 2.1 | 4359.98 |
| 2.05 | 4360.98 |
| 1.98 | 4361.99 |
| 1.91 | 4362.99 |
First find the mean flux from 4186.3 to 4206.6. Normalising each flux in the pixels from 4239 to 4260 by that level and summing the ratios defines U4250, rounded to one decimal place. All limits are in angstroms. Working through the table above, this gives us 22.3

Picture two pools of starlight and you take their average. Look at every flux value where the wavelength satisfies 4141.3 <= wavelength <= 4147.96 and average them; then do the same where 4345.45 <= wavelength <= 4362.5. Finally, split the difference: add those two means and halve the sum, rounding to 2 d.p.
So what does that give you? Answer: 1.80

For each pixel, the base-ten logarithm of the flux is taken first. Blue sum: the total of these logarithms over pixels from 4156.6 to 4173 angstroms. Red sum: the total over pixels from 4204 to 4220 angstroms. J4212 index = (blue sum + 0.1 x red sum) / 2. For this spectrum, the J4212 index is 2.36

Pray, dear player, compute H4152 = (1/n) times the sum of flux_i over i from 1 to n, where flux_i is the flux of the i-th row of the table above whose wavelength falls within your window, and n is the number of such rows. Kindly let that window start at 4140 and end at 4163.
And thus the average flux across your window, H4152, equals 1.73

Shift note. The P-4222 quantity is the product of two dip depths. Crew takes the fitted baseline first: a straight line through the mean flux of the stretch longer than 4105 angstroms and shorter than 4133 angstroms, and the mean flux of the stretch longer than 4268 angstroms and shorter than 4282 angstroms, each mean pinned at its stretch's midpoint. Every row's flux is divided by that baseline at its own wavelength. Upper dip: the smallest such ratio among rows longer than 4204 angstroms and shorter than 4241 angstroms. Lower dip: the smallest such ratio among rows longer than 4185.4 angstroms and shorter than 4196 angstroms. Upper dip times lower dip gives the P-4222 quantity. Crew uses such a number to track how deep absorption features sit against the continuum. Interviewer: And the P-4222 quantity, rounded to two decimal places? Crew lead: 0.63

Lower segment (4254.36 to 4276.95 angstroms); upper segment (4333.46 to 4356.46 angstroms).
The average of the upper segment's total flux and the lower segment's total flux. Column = 40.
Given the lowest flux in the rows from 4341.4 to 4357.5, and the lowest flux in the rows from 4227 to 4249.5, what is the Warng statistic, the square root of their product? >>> 1.43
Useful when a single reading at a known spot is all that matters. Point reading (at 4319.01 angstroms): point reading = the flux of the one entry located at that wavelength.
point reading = 2.14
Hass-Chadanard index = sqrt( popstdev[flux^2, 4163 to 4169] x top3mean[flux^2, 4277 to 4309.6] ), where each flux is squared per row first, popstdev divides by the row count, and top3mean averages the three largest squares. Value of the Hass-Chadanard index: 0.47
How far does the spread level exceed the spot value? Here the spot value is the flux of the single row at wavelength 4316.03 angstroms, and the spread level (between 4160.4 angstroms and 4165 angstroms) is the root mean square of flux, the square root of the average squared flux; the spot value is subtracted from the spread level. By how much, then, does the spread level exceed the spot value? -0.20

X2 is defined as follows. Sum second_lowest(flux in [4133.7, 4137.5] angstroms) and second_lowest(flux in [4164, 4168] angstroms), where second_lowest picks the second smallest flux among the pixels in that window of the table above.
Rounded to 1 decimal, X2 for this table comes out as 3.5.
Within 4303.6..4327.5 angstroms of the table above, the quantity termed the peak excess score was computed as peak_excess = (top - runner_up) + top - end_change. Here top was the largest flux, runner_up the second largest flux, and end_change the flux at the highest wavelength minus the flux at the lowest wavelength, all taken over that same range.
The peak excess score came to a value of 1.76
